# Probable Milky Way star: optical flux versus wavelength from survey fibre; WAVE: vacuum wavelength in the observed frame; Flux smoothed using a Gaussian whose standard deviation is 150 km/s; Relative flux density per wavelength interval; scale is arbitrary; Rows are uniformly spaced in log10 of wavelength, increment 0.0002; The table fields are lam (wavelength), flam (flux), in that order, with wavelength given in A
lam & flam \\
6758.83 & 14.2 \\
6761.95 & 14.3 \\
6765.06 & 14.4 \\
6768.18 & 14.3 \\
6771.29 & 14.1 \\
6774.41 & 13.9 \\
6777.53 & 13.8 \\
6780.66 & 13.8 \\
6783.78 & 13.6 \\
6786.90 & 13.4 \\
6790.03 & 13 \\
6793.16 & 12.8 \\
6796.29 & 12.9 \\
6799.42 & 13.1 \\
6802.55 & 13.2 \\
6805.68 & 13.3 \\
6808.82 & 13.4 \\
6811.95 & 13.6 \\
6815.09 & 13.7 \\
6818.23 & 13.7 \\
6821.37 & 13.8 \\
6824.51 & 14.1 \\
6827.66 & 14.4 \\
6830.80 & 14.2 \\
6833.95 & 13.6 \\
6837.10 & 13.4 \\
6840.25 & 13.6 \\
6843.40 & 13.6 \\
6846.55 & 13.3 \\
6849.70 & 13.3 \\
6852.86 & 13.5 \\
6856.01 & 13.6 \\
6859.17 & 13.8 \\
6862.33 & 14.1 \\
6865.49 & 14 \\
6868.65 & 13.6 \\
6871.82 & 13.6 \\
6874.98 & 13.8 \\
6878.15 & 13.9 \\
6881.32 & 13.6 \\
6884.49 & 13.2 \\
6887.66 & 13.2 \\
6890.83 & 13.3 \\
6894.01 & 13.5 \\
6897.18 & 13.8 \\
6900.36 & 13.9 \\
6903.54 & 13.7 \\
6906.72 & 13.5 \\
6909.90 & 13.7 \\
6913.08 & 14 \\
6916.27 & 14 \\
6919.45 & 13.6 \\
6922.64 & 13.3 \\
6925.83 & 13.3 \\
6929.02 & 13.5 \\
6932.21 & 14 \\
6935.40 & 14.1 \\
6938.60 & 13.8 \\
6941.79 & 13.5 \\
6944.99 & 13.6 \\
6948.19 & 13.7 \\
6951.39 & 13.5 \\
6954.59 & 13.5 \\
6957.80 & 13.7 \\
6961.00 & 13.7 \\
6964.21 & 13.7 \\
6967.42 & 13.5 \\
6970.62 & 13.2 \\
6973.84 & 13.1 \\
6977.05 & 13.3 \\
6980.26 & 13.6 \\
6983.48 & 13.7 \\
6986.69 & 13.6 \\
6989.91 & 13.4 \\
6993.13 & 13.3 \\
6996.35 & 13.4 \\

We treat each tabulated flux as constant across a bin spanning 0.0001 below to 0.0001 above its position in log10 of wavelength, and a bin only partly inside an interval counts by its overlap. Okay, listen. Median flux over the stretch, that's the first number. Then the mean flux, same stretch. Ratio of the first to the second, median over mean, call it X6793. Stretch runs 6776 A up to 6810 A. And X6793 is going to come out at 1.00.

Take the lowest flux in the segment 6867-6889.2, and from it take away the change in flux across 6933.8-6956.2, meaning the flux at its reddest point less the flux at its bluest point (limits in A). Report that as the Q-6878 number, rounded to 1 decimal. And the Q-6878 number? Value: 13.8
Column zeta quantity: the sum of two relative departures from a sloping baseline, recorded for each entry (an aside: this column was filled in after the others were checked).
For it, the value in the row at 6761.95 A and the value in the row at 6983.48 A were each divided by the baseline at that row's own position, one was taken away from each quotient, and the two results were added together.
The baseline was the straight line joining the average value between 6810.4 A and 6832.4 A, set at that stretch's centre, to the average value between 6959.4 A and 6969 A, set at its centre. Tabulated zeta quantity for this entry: 0.026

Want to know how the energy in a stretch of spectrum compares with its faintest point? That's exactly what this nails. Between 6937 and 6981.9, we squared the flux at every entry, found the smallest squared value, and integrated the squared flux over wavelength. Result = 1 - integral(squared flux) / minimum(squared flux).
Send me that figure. -46.9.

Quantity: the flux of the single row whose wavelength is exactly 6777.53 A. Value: 13.8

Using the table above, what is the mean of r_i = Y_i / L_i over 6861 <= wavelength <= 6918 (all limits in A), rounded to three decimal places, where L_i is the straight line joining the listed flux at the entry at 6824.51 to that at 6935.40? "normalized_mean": 0.971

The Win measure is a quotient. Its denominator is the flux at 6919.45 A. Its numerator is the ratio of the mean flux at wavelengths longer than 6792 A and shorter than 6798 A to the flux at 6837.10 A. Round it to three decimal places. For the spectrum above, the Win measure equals 0.071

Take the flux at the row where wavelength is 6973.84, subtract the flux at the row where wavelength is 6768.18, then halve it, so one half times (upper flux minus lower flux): -0.6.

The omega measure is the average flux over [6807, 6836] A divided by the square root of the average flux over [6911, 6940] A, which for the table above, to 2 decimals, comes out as 3.73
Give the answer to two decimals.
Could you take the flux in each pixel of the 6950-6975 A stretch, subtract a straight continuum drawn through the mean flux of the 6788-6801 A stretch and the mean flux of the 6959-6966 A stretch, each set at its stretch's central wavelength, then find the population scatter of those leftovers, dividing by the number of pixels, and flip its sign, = -0.24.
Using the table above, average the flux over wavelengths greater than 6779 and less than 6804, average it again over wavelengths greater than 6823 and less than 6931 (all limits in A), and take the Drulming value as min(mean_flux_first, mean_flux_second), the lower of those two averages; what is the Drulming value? 13.2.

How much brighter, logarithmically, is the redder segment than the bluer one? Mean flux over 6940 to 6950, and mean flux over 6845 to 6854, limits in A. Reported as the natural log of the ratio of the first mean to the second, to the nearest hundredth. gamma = 0.02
